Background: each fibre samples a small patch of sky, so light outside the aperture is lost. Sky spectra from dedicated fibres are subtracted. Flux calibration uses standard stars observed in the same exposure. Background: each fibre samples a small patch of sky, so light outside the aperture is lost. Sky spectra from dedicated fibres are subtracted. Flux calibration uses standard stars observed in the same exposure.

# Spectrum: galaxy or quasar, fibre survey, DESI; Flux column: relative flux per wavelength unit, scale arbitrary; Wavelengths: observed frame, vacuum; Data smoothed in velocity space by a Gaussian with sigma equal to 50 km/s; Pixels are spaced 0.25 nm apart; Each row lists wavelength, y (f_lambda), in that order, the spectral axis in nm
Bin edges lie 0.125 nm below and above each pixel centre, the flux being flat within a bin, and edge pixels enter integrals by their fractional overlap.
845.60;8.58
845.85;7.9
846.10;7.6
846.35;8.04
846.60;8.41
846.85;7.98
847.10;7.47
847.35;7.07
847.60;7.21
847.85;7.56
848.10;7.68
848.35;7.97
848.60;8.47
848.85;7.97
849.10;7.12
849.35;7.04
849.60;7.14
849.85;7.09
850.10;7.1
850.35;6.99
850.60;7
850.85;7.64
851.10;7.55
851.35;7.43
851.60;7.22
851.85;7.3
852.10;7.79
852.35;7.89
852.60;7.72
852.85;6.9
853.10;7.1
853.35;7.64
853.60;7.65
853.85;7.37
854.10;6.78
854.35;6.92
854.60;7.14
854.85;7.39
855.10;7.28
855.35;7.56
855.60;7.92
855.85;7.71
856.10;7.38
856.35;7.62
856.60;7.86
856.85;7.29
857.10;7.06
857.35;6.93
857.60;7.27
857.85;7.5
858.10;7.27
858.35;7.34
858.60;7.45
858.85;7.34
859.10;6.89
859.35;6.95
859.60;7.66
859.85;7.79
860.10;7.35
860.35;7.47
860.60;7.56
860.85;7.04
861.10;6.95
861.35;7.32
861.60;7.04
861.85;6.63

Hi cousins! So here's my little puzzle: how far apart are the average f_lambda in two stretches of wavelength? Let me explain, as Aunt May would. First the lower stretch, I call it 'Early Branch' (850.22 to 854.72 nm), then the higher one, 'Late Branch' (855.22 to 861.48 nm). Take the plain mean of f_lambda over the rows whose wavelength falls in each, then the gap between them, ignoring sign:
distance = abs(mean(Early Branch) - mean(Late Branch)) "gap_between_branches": 0.04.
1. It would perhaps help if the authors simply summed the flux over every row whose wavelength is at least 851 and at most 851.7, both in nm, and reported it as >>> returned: 22.20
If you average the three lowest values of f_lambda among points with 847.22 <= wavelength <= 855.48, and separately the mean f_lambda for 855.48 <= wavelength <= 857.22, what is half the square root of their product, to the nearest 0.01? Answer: 3.60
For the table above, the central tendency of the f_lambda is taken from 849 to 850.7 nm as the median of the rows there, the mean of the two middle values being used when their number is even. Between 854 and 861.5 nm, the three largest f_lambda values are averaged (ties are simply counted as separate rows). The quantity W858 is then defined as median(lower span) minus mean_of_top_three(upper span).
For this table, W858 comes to -0.77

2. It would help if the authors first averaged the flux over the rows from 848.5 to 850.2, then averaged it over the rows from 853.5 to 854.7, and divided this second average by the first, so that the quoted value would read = 0.97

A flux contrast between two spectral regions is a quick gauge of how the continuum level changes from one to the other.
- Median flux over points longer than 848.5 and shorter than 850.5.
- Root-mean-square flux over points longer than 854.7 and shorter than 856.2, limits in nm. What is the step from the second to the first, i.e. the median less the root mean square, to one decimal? -0.4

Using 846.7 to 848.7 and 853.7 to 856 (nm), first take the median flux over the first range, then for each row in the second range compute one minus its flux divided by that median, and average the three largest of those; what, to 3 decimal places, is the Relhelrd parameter 0.088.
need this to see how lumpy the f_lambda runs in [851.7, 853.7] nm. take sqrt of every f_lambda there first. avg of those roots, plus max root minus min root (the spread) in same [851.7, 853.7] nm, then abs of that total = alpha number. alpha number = 2.92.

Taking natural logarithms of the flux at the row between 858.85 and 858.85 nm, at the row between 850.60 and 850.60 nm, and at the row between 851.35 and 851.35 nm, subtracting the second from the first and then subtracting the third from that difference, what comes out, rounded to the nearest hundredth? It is -1.96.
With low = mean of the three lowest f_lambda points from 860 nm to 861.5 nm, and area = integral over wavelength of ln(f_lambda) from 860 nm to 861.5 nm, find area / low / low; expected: 0.059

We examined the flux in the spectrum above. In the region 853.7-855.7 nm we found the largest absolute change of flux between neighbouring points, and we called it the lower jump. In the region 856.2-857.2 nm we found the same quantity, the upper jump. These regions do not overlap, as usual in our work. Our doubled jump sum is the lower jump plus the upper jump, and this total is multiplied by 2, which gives 2.32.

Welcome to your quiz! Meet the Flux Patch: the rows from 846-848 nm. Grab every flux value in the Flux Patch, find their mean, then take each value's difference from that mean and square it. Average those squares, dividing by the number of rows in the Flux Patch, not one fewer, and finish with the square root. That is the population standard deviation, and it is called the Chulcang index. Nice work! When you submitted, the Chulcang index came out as 0.42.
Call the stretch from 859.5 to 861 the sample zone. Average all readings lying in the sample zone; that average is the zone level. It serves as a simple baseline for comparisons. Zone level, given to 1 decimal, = 7.5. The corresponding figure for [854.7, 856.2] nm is 7.5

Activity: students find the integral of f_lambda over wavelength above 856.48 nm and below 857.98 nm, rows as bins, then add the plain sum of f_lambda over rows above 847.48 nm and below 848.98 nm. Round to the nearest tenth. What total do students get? 57.8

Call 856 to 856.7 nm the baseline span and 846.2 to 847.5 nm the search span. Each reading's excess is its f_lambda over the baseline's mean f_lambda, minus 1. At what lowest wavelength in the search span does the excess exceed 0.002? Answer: 846.35 nm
